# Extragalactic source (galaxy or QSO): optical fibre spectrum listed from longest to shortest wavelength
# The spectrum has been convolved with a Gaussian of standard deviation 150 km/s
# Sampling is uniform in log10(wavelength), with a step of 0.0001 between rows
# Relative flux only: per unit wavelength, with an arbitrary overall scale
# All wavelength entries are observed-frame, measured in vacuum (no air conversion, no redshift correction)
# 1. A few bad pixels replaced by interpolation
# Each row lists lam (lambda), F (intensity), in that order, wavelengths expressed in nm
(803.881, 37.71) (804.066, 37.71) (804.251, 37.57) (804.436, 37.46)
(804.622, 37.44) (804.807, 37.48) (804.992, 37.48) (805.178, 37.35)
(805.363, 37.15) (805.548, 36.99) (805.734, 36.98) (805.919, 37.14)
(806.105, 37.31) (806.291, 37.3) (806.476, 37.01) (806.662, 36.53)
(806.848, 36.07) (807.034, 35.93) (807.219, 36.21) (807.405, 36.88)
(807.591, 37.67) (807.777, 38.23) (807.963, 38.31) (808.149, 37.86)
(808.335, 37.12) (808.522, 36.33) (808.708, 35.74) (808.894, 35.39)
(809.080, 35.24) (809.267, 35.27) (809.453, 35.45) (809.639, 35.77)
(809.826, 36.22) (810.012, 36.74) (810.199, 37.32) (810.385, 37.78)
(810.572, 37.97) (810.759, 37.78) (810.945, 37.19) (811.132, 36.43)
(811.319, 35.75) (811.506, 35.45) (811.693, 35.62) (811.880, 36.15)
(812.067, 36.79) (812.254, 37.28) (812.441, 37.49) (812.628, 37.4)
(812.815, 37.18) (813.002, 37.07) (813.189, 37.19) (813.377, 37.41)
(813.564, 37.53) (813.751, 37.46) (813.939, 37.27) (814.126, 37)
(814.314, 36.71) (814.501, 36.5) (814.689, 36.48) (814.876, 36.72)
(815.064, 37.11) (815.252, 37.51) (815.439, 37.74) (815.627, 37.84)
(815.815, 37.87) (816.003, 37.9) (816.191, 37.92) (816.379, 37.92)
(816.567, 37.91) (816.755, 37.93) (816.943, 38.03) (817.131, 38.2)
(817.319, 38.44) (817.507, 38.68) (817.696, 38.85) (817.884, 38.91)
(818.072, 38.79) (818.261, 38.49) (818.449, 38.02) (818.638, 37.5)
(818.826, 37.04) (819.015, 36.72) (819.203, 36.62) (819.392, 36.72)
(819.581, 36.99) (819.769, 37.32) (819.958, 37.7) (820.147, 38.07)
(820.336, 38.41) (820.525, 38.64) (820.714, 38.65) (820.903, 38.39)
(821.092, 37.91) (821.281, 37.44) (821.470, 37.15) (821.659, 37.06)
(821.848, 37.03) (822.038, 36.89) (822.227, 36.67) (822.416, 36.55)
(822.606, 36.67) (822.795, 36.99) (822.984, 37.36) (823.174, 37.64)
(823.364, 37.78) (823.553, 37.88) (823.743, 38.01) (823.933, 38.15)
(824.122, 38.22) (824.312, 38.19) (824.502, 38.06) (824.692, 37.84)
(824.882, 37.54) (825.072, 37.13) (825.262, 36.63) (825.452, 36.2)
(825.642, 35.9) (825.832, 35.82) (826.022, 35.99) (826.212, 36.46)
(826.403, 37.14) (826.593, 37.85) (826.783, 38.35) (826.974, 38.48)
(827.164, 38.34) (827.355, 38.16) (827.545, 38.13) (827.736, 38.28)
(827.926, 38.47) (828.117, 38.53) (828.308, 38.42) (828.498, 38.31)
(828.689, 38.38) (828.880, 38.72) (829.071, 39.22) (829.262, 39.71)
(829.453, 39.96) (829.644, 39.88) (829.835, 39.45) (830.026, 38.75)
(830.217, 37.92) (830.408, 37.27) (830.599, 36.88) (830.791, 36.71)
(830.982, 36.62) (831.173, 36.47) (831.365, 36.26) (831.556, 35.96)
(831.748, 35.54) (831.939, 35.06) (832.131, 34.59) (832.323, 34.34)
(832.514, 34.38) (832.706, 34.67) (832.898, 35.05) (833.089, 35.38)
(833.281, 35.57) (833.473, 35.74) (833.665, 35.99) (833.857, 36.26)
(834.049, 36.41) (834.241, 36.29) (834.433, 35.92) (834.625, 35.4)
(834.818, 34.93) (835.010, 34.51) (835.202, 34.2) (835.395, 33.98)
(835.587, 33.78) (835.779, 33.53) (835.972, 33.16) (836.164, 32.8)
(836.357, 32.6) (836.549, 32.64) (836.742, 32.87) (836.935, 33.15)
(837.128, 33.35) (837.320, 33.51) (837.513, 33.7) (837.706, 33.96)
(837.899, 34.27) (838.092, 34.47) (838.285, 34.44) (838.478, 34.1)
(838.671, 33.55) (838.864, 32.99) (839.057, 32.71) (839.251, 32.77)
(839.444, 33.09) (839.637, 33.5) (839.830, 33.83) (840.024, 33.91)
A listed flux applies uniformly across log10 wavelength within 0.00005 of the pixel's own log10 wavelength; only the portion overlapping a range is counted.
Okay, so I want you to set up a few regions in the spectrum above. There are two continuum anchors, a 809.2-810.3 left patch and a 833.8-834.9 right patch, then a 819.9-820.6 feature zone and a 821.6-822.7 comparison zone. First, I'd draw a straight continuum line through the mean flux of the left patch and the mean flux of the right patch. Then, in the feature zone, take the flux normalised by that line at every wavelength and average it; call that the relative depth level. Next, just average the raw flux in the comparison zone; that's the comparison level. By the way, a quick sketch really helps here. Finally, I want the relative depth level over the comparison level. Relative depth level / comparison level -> 0.0288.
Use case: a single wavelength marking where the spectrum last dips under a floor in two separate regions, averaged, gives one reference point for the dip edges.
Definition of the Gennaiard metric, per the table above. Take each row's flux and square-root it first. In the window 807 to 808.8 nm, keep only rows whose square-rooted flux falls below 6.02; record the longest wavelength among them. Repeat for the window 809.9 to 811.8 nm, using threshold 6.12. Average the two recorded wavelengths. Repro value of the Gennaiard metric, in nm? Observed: 810.20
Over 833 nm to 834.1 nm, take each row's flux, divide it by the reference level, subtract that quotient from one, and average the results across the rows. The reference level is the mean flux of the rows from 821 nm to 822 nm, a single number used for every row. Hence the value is 0.04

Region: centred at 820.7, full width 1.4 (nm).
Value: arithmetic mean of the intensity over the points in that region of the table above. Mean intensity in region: 38.2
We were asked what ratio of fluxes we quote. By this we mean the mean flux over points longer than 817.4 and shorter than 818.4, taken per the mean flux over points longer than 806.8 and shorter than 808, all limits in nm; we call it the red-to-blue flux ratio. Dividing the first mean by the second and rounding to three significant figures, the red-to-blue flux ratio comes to 1.05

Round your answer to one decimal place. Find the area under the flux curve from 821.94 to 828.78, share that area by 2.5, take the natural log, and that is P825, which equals 4.6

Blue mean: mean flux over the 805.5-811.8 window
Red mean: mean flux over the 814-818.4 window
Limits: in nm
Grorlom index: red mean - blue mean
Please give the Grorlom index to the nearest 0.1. 1.1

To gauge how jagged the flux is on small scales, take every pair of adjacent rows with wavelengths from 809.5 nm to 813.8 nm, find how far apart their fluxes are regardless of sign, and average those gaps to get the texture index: 0.350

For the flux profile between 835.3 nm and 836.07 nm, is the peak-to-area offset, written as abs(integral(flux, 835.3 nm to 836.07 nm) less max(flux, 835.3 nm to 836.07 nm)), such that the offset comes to 8.1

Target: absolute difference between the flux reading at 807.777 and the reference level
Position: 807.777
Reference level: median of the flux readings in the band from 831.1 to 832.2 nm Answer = 2.48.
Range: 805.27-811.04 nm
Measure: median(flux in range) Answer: 37.0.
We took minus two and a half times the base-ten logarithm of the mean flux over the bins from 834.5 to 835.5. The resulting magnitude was -3.85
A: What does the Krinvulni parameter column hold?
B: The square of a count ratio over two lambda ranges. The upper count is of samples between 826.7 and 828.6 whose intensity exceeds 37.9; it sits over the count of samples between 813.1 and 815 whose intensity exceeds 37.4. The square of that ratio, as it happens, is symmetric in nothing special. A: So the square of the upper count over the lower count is 11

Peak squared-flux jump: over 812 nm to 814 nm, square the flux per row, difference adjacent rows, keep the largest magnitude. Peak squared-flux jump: 36.3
